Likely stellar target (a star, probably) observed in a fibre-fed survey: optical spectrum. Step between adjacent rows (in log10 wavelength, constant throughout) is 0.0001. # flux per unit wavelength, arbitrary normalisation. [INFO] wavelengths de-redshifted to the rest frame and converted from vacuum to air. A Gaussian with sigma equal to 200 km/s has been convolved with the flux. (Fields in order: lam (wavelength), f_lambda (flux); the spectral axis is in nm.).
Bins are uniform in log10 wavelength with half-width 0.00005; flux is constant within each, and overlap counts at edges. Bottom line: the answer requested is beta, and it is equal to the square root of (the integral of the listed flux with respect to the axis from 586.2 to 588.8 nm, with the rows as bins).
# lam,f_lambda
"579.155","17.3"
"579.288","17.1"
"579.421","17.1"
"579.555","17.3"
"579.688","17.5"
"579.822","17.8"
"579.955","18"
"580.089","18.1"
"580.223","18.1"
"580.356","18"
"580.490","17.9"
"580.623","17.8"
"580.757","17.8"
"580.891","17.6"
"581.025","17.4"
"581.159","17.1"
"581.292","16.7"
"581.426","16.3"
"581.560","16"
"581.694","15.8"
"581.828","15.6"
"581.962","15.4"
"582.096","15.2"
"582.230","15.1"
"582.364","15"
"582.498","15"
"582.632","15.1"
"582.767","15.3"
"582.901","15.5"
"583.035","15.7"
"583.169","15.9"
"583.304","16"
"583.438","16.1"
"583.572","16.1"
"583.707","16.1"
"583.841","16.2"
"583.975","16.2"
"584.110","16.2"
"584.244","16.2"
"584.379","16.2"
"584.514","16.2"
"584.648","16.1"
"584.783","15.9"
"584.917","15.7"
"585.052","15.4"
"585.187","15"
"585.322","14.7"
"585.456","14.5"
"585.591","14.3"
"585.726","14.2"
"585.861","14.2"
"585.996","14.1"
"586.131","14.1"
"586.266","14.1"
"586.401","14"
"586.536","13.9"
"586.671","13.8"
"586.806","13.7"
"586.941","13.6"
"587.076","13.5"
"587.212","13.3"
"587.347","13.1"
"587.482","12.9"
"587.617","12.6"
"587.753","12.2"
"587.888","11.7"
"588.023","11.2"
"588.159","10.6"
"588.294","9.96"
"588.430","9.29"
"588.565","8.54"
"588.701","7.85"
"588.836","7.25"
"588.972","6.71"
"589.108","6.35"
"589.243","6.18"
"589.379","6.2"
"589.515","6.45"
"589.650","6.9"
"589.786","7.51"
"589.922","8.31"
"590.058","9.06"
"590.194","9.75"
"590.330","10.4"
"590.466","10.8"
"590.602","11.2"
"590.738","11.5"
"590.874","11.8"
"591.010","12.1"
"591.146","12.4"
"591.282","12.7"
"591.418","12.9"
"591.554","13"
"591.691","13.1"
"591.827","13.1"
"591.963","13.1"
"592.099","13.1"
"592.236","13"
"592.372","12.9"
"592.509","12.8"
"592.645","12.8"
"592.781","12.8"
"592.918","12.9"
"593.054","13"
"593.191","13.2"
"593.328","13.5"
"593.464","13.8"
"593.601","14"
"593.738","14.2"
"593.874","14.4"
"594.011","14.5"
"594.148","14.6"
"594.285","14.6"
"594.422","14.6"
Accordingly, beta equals 5.6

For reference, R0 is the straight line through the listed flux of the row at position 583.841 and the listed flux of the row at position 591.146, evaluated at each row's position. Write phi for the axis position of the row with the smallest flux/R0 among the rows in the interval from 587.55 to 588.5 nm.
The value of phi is 588.430 nm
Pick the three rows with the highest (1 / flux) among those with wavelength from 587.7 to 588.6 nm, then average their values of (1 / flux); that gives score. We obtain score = 0.108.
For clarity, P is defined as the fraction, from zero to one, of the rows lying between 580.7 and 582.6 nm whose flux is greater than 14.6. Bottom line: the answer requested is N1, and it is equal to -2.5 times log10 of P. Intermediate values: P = 1.00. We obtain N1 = 0.00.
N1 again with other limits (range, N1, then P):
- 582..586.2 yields 0.23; 0.81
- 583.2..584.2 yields 0.00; 1.00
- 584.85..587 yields 1.51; 0.25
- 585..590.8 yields 2.89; 0.07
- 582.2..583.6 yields 0.00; 1.00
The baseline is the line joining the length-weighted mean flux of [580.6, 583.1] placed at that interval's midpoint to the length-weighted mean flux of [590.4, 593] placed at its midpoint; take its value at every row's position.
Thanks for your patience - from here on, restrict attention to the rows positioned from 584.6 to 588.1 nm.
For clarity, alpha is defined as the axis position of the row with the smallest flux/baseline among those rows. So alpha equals 588.023 nm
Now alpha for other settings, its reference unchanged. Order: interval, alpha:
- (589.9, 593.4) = 589.922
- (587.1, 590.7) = 589.243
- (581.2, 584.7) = 582.364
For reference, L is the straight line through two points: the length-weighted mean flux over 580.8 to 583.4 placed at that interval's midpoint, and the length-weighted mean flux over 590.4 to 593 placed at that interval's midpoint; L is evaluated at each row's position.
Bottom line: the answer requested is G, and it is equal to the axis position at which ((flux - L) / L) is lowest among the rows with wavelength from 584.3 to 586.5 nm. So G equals 585.996 nm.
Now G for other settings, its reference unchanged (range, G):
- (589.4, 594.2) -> 589.515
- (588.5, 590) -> 589.243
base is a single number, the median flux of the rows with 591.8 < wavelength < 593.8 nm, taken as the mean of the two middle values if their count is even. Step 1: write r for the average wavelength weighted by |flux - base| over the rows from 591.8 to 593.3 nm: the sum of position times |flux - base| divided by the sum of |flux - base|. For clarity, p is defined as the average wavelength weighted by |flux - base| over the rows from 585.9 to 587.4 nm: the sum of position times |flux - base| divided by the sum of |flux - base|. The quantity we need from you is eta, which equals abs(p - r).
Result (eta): 6.22 nm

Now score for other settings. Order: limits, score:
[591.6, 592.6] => 0.078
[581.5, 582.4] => 0.066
